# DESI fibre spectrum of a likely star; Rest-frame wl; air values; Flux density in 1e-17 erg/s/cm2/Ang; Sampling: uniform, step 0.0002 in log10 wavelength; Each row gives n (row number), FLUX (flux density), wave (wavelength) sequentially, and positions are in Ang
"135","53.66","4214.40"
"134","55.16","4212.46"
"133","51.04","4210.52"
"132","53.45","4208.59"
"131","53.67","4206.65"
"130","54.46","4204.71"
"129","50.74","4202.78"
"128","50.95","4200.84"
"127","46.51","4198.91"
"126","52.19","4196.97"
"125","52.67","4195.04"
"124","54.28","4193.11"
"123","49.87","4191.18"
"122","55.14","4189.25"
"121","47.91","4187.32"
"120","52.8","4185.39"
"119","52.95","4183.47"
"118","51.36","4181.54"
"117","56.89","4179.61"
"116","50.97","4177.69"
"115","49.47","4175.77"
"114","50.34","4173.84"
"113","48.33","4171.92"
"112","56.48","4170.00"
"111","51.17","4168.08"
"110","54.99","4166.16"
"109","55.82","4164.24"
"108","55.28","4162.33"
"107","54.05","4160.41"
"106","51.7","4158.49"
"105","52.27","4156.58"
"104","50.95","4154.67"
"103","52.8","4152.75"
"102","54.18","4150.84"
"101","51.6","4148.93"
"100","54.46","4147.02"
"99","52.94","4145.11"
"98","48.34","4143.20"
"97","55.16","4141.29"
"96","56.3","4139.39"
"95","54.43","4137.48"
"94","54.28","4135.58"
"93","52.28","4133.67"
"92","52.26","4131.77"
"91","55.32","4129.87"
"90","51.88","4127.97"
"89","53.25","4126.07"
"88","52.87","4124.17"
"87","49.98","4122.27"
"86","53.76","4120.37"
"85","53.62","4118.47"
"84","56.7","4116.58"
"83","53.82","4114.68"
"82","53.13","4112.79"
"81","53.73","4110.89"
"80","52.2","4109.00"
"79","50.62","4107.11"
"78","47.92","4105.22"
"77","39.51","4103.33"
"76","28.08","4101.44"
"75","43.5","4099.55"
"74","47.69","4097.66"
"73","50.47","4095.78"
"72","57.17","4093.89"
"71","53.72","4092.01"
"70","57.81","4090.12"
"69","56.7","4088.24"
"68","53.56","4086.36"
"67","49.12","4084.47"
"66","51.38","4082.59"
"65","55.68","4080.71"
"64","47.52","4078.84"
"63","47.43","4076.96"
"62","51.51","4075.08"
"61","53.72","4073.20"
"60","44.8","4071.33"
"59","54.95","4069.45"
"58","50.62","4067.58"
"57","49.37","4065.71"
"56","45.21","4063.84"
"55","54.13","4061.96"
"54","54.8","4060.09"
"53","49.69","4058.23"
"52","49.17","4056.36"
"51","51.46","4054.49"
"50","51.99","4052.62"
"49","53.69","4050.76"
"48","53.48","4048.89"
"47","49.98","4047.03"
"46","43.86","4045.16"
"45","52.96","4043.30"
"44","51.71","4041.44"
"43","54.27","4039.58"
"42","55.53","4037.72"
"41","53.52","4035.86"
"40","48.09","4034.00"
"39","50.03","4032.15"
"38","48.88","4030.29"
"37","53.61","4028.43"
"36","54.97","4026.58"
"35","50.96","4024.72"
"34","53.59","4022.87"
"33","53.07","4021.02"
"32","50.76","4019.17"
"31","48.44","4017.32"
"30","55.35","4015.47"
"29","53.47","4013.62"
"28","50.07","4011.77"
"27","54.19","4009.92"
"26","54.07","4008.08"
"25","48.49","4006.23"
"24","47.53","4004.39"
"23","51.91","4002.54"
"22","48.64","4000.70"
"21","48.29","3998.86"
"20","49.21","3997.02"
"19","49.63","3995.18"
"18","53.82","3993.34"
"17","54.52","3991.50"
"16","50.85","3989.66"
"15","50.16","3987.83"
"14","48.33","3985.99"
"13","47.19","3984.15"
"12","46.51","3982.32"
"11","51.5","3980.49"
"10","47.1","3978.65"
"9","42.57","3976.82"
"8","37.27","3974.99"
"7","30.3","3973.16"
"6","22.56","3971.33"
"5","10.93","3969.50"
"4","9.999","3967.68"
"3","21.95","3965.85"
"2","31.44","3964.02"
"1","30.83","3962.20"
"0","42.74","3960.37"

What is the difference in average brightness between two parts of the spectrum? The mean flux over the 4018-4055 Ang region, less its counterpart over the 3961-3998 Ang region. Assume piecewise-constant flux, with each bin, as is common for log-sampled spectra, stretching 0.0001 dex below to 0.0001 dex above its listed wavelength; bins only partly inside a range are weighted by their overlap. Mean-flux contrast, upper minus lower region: 12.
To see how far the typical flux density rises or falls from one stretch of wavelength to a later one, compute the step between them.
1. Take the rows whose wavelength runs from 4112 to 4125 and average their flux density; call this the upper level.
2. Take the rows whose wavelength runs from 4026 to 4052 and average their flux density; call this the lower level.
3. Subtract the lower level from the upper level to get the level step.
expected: 1.7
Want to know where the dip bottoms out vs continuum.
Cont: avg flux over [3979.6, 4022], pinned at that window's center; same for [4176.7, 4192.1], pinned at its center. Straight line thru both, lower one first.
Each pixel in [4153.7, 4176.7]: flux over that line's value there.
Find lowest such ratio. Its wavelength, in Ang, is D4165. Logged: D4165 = 4171.92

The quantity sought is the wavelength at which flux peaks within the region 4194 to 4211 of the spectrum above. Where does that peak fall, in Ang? 4204.71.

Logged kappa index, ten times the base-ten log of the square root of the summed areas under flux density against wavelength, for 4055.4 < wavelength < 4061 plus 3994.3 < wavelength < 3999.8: 13.73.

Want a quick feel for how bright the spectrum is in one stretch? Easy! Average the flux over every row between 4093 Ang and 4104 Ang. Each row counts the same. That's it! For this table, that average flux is 44.4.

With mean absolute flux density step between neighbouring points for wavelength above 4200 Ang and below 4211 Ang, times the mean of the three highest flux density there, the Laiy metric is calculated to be 79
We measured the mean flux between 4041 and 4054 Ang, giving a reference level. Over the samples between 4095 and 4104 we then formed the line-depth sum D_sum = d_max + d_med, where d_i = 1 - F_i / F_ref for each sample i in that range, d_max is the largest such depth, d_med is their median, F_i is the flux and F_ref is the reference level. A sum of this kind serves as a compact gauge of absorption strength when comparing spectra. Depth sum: 0.60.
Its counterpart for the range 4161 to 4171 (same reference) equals -0.08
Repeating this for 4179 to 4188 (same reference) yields 0.03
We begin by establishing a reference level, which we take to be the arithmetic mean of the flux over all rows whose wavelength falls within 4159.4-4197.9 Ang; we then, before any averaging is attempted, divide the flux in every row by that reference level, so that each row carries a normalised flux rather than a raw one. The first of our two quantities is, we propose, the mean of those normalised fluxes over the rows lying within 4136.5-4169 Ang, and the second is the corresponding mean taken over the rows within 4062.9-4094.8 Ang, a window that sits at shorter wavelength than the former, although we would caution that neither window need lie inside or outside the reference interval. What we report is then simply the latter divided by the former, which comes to 0.97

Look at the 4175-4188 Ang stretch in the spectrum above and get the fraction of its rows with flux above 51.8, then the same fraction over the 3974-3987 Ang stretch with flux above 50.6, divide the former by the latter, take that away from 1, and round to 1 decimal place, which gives -2.0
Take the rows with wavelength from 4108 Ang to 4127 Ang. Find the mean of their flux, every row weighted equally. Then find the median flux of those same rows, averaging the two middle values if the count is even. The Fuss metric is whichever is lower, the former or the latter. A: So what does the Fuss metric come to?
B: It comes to 53.3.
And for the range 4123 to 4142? 53.8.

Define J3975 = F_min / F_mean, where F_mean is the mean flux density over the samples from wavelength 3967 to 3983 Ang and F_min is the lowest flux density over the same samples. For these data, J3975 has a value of 0.30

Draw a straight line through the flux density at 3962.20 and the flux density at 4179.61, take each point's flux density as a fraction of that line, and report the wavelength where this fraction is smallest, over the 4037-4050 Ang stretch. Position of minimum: 4045.16 Ang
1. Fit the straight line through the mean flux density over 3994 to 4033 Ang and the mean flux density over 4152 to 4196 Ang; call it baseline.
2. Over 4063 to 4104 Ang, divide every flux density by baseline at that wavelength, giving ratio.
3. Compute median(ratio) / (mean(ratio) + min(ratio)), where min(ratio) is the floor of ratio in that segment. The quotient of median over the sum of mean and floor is 0.652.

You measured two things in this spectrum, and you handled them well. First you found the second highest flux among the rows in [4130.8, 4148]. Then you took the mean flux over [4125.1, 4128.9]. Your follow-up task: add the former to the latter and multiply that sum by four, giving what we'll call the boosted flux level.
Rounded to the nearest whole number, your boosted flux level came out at 431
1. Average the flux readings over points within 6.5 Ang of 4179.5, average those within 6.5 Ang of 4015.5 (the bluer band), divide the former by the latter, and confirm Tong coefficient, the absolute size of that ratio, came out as 0.998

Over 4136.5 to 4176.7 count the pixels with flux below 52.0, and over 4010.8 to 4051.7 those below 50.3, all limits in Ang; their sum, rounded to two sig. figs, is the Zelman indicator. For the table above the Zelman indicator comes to 15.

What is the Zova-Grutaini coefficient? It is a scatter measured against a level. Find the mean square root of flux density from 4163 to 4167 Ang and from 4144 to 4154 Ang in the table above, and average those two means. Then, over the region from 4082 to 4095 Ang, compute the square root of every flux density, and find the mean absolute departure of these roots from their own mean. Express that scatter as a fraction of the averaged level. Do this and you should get 0.024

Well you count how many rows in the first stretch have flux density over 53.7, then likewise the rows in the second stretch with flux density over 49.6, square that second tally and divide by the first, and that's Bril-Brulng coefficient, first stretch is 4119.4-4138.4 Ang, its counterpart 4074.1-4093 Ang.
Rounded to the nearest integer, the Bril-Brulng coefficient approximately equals 12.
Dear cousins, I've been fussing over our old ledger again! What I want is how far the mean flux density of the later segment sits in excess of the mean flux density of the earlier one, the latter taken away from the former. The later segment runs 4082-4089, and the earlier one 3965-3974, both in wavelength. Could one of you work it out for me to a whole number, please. 34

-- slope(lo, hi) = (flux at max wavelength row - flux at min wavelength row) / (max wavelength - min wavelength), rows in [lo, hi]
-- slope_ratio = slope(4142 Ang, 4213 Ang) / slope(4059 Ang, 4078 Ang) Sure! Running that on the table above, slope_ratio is -0.2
